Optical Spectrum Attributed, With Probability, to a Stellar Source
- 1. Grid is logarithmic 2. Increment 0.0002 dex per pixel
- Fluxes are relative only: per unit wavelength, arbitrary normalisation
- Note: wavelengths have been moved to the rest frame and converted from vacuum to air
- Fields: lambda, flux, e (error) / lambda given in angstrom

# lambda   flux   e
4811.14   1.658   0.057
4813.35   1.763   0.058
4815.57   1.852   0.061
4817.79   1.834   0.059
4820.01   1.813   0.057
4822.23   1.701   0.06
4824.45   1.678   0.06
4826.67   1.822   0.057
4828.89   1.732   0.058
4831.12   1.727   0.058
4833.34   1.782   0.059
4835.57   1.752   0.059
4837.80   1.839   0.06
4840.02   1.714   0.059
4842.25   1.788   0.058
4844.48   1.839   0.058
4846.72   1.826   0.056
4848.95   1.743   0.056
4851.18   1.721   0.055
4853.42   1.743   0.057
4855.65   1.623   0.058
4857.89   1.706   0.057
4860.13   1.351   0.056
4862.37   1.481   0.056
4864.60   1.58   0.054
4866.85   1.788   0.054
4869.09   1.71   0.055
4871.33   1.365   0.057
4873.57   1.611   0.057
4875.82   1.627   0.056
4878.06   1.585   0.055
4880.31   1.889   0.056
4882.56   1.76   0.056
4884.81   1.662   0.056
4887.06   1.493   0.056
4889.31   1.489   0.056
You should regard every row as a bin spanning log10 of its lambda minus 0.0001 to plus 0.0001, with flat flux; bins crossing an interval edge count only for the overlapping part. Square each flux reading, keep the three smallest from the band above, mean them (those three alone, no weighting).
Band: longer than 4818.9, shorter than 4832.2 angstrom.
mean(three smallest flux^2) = 2.90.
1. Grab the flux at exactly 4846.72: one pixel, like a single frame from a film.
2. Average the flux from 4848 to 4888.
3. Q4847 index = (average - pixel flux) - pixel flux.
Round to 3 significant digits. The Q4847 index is -2.02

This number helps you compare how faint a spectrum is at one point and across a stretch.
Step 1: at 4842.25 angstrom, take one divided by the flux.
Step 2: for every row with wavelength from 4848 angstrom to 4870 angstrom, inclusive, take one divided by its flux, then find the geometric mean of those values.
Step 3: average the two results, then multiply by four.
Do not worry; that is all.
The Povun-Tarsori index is 2.34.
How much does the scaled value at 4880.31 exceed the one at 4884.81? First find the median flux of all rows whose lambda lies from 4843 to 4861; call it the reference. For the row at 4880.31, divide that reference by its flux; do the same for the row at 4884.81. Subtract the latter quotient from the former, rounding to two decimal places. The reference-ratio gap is -0.13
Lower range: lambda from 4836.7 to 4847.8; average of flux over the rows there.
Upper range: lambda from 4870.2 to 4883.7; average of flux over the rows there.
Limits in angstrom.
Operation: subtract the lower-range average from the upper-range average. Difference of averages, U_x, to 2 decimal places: -0.16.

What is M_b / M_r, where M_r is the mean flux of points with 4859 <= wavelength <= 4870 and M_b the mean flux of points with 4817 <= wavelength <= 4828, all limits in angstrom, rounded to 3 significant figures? 1.12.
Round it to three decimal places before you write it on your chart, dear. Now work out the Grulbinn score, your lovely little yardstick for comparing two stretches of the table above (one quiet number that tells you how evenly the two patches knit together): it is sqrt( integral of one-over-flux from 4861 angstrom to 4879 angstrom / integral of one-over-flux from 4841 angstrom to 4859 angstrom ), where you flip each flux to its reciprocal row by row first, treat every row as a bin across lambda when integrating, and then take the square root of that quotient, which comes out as 1.052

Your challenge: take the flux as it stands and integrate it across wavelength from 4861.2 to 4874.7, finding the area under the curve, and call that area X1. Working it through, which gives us 21.4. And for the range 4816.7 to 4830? 23.5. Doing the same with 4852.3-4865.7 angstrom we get 21.2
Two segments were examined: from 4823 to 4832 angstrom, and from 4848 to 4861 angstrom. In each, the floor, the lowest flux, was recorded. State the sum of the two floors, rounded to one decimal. 3.0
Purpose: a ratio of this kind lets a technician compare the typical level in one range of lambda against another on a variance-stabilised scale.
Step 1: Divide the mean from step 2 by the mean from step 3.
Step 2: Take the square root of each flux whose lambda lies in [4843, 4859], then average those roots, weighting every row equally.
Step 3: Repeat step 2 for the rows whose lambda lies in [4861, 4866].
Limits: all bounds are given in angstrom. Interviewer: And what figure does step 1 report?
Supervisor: 1.07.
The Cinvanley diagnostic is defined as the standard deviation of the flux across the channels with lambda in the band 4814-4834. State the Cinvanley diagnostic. 0.06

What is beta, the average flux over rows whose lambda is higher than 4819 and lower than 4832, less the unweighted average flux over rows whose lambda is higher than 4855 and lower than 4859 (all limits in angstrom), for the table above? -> 0.08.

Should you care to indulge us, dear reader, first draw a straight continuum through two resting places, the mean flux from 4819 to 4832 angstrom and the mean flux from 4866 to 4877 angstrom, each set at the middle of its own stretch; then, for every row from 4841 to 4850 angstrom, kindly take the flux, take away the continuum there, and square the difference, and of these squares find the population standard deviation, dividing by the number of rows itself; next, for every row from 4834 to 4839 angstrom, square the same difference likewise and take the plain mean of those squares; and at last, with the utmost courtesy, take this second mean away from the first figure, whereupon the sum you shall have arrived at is -0.001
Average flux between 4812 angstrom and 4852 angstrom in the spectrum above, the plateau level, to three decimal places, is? 1.774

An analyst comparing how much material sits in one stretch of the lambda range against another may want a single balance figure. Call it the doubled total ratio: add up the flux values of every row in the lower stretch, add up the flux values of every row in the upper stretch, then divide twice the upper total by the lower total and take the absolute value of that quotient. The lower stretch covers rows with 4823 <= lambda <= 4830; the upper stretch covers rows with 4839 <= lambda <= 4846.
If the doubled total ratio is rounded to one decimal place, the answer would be 2.0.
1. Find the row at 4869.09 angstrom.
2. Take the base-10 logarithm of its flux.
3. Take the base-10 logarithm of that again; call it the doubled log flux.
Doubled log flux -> -0.633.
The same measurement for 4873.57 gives -0.684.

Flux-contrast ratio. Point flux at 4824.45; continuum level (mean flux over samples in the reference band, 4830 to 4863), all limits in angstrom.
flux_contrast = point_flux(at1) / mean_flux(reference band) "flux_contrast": 0.98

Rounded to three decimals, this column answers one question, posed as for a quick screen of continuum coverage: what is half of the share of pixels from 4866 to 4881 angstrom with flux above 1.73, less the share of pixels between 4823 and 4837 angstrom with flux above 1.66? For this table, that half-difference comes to -0.357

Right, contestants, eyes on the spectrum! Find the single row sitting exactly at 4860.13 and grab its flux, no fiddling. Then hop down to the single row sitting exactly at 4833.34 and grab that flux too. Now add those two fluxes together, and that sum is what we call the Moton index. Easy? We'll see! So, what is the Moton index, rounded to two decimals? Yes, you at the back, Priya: 3.13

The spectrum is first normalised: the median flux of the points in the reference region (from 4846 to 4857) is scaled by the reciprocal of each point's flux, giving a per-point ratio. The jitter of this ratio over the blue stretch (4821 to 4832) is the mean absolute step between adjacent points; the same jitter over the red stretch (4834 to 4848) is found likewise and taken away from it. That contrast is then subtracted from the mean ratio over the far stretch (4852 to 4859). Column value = 1.03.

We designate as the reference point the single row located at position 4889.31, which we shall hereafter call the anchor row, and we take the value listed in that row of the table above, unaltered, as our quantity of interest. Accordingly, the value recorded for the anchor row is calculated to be 1.489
